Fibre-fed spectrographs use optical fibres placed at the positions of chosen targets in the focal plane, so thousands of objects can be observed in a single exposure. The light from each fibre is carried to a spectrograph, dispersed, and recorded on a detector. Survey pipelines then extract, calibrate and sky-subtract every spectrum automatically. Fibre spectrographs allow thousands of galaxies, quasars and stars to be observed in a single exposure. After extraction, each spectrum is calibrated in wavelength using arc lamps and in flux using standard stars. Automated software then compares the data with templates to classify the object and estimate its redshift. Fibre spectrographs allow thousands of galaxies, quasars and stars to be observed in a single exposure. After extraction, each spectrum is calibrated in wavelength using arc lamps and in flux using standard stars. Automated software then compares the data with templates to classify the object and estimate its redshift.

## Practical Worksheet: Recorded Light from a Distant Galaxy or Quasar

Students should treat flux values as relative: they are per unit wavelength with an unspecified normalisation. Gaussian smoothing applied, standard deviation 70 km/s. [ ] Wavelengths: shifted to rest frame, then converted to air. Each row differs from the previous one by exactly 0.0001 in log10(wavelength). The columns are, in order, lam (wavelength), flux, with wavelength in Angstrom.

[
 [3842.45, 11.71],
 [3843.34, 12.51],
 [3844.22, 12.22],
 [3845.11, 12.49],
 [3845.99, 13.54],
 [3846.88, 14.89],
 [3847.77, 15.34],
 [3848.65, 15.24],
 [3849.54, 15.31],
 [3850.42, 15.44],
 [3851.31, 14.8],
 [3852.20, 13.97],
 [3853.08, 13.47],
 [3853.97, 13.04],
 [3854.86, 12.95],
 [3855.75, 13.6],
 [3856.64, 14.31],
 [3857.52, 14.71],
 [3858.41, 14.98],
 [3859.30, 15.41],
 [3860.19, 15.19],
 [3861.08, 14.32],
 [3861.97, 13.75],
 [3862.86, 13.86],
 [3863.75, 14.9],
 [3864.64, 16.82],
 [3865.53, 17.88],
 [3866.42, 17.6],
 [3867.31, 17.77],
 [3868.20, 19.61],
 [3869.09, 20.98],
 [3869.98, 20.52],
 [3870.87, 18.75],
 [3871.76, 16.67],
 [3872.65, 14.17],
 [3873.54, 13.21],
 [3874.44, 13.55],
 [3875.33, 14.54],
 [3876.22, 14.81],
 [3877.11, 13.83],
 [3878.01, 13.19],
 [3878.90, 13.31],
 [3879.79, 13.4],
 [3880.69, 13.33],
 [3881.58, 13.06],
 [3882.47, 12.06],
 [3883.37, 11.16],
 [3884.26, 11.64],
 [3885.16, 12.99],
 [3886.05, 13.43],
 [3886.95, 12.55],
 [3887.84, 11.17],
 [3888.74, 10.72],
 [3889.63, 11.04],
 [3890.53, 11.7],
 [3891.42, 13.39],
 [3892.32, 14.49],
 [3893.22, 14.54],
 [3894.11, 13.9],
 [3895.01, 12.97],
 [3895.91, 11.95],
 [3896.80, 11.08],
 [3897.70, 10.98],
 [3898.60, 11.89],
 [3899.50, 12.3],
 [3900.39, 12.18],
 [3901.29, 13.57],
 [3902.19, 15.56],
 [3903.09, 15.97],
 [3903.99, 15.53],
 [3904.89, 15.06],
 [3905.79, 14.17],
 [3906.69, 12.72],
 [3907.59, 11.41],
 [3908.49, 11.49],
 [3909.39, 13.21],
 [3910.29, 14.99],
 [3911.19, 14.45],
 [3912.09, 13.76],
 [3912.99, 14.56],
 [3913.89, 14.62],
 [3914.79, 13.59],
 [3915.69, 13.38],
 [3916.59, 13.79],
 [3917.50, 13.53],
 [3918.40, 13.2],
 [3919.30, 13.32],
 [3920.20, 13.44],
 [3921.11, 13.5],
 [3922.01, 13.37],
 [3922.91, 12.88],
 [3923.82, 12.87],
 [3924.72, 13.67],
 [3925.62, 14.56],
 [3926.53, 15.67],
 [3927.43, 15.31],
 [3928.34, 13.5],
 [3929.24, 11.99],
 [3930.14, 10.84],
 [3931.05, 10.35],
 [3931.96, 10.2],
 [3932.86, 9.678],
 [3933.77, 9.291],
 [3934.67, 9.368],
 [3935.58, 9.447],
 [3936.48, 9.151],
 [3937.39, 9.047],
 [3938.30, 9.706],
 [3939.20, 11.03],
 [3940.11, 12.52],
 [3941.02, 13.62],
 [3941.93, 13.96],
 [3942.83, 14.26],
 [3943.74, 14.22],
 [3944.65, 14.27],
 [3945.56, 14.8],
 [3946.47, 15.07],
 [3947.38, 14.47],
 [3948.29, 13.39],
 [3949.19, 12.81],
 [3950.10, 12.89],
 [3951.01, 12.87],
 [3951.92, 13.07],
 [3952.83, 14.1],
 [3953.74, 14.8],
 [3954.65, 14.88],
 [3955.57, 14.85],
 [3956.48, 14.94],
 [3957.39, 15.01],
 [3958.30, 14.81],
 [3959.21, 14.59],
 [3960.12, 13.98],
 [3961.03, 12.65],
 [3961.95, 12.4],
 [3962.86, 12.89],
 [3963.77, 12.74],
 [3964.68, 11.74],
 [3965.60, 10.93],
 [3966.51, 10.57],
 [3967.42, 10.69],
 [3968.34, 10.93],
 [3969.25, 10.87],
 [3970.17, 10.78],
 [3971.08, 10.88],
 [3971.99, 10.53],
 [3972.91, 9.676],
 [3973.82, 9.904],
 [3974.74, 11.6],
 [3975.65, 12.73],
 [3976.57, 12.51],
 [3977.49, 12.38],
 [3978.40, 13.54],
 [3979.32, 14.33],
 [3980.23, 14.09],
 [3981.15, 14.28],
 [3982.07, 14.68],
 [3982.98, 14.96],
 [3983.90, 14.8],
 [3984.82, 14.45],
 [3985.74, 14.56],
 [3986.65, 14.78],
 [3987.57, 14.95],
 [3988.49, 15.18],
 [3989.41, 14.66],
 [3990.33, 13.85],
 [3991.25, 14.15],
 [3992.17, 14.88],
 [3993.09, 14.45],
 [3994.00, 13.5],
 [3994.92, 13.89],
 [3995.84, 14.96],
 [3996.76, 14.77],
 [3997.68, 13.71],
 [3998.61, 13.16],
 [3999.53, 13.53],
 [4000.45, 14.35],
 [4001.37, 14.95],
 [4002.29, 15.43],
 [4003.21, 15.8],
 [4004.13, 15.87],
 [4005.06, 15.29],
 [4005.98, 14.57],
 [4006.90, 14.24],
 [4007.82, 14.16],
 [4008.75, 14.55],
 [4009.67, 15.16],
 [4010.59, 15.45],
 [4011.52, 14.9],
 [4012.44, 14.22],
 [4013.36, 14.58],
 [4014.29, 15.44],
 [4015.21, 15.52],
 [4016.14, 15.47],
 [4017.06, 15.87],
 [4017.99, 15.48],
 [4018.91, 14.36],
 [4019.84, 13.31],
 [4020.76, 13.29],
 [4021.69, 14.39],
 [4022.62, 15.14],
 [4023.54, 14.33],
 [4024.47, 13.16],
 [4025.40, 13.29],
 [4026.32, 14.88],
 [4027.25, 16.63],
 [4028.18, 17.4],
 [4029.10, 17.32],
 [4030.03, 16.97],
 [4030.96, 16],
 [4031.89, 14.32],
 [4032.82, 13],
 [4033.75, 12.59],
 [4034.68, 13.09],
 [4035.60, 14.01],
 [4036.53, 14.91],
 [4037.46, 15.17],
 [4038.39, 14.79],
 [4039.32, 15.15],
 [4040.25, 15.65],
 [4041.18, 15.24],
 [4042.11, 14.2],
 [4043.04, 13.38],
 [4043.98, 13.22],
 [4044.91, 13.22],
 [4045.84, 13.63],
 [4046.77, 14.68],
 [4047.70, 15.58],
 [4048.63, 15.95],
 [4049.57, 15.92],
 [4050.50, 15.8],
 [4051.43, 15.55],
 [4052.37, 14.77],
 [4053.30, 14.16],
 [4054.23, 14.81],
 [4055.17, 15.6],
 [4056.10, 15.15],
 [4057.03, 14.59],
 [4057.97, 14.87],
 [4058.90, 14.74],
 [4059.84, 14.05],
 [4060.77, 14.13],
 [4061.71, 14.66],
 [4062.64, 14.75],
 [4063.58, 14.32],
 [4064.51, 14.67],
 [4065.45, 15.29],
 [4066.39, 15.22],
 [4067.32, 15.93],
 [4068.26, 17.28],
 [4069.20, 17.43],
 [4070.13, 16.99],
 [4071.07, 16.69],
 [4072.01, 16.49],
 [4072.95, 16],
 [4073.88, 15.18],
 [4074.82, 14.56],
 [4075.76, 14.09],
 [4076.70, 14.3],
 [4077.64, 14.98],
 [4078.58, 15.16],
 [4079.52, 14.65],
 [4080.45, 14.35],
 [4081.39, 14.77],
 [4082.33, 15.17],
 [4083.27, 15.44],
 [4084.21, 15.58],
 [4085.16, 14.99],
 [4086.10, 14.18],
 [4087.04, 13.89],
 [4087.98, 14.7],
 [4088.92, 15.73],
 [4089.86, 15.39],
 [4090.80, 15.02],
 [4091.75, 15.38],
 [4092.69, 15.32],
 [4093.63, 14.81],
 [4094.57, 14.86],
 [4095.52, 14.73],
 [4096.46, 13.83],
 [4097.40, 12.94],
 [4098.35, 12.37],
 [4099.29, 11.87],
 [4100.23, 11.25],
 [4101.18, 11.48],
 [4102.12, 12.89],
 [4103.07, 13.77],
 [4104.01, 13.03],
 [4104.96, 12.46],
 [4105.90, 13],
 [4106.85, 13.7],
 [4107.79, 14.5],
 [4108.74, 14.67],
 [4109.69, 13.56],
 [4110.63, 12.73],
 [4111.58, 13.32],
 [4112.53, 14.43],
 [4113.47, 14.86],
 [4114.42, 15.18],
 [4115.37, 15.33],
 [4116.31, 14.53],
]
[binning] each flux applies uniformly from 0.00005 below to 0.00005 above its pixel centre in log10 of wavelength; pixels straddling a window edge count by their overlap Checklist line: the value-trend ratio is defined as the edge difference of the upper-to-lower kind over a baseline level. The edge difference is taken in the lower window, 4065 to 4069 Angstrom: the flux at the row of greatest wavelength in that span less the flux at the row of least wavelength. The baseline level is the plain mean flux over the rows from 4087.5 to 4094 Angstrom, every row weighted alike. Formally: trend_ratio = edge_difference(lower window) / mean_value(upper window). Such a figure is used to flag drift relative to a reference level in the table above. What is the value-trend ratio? 0.13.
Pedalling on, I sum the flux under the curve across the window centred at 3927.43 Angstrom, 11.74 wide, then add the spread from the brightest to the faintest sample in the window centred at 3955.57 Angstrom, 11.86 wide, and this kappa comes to 151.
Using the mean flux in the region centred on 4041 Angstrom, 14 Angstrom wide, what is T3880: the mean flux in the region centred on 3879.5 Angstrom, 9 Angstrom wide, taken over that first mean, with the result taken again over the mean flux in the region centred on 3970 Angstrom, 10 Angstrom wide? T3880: 0.086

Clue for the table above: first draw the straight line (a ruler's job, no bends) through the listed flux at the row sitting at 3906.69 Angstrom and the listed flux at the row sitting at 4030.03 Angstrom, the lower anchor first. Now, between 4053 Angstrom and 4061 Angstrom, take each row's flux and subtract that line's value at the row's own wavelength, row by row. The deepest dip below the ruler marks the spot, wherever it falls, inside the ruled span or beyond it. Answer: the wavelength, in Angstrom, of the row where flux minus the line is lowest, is 4059.84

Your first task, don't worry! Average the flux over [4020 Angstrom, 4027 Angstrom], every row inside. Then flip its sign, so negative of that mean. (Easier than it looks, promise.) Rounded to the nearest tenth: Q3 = -14.1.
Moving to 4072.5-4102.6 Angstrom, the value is -14.4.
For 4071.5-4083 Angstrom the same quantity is -15.0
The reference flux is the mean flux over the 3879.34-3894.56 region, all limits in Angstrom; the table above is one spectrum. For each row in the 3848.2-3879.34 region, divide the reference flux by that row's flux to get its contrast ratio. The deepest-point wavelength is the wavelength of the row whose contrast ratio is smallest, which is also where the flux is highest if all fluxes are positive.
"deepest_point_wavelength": 3869.09 Angstrom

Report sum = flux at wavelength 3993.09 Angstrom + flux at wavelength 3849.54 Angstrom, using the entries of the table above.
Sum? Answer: 30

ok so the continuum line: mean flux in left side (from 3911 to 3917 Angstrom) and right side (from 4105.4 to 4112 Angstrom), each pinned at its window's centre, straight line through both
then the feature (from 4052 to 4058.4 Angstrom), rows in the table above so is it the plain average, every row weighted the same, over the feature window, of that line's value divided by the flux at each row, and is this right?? 0.93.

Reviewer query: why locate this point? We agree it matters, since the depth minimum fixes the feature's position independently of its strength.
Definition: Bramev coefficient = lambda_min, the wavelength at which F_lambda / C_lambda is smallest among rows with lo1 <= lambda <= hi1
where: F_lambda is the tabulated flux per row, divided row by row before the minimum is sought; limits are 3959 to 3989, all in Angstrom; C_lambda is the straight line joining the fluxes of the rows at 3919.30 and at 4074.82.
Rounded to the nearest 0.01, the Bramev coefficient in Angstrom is 3972.91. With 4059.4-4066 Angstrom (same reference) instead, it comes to 4059.84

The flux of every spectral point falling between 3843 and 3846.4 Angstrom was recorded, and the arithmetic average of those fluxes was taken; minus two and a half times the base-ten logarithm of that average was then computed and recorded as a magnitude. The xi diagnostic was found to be -2.76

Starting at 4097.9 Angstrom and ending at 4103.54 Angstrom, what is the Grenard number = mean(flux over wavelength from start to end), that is 12.3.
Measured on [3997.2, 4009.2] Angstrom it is 14.6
